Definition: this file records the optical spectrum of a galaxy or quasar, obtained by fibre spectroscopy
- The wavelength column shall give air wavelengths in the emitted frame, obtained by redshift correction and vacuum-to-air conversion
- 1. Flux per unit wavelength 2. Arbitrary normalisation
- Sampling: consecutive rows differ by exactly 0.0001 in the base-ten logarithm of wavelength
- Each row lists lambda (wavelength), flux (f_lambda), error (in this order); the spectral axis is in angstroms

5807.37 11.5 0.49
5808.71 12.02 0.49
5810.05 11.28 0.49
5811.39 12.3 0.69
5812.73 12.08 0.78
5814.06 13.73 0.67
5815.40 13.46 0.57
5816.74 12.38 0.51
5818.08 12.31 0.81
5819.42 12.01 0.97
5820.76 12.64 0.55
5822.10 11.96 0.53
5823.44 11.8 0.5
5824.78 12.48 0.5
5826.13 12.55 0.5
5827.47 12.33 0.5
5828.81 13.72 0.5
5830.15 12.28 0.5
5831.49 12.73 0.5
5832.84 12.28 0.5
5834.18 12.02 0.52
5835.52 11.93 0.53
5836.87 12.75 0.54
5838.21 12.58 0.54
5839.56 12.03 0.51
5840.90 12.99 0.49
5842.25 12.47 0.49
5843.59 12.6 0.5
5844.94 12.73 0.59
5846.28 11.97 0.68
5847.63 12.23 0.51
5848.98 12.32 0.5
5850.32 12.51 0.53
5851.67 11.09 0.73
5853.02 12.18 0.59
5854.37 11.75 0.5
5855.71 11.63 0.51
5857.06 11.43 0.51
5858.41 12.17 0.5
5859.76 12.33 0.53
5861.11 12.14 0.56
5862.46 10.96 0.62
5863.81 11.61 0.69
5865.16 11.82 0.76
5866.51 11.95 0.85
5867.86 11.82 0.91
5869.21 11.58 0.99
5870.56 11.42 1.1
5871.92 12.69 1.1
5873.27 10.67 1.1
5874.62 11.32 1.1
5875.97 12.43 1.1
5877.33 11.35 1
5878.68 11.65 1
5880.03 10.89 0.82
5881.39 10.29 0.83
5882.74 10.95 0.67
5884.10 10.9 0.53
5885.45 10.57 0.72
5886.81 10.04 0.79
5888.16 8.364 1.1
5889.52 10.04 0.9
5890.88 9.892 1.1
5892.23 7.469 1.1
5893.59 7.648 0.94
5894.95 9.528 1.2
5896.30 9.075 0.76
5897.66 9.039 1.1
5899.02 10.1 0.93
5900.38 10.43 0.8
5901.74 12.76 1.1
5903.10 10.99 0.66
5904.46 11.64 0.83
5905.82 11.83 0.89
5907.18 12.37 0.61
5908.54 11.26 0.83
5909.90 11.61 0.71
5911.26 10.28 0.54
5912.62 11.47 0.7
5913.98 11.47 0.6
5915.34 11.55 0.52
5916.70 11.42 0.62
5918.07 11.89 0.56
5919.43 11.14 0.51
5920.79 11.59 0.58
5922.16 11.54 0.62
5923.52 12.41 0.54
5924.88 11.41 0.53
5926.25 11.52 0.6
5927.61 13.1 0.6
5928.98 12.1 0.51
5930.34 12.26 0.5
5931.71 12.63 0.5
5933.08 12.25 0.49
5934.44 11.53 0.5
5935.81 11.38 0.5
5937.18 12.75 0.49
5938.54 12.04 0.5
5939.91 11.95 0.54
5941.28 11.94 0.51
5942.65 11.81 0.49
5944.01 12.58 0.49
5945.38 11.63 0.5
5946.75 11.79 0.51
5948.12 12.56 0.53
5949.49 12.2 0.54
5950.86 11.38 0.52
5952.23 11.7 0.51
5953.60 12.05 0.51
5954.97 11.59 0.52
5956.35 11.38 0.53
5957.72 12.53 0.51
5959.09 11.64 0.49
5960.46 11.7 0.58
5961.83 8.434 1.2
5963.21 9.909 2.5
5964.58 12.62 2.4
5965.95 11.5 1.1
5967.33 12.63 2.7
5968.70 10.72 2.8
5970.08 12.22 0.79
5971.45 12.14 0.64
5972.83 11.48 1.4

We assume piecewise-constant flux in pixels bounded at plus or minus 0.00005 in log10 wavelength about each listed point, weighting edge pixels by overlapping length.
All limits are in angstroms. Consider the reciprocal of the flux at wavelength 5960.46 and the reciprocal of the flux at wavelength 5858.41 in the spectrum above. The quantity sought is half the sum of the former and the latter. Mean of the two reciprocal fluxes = 0.0838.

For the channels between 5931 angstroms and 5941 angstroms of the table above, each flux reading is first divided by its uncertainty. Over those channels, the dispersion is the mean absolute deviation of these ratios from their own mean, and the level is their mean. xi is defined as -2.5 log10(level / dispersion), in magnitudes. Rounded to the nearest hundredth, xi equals -3.26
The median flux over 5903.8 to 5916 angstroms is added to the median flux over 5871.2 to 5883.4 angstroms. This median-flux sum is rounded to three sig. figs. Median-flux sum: 22.9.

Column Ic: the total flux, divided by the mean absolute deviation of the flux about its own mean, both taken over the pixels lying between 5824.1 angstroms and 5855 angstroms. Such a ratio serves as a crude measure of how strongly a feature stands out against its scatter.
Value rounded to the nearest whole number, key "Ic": 811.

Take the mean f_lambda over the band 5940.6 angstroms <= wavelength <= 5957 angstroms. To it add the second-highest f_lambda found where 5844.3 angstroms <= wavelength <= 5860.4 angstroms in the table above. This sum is 24.4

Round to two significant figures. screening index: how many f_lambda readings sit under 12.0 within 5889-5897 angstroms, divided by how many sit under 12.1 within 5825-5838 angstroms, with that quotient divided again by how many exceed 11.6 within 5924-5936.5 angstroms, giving 0.60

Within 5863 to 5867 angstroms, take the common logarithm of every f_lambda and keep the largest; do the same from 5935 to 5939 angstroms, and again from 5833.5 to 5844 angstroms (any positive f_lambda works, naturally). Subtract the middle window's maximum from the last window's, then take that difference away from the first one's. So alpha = 1.07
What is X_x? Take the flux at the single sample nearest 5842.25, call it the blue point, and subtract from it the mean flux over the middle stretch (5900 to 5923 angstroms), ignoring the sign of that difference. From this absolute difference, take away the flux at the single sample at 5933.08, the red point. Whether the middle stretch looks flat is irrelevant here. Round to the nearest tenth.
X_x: -11.3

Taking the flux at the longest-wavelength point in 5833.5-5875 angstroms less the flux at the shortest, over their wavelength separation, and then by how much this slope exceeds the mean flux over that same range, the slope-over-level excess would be -12.01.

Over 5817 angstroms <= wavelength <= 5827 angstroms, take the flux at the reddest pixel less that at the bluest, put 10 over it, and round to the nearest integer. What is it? 42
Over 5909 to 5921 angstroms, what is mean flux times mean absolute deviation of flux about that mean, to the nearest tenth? 3.4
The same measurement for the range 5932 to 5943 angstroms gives 3.5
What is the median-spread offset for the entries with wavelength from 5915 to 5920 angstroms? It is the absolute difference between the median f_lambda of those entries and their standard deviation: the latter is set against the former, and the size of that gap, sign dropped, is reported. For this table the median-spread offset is 11.2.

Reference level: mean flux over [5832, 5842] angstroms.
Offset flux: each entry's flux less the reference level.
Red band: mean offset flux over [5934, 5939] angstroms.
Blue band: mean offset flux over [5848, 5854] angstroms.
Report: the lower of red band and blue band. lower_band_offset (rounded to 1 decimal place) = -0.4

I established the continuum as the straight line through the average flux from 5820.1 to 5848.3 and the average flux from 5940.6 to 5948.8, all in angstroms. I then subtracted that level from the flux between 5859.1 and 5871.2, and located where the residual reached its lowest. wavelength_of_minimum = 5862.46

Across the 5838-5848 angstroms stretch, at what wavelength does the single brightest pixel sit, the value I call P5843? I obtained 5840.90 angstroms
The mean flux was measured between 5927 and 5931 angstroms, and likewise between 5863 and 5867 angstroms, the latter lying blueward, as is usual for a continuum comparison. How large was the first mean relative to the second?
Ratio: 1.06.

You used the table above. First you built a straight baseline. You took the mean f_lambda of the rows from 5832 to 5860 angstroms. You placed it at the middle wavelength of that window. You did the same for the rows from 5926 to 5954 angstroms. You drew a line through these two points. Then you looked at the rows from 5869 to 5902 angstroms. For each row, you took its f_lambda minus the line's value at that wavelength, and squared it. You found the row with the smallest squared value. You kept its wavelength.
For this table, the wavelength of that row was 5875.97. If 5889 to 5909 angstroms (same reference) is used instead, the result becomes 5907.18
